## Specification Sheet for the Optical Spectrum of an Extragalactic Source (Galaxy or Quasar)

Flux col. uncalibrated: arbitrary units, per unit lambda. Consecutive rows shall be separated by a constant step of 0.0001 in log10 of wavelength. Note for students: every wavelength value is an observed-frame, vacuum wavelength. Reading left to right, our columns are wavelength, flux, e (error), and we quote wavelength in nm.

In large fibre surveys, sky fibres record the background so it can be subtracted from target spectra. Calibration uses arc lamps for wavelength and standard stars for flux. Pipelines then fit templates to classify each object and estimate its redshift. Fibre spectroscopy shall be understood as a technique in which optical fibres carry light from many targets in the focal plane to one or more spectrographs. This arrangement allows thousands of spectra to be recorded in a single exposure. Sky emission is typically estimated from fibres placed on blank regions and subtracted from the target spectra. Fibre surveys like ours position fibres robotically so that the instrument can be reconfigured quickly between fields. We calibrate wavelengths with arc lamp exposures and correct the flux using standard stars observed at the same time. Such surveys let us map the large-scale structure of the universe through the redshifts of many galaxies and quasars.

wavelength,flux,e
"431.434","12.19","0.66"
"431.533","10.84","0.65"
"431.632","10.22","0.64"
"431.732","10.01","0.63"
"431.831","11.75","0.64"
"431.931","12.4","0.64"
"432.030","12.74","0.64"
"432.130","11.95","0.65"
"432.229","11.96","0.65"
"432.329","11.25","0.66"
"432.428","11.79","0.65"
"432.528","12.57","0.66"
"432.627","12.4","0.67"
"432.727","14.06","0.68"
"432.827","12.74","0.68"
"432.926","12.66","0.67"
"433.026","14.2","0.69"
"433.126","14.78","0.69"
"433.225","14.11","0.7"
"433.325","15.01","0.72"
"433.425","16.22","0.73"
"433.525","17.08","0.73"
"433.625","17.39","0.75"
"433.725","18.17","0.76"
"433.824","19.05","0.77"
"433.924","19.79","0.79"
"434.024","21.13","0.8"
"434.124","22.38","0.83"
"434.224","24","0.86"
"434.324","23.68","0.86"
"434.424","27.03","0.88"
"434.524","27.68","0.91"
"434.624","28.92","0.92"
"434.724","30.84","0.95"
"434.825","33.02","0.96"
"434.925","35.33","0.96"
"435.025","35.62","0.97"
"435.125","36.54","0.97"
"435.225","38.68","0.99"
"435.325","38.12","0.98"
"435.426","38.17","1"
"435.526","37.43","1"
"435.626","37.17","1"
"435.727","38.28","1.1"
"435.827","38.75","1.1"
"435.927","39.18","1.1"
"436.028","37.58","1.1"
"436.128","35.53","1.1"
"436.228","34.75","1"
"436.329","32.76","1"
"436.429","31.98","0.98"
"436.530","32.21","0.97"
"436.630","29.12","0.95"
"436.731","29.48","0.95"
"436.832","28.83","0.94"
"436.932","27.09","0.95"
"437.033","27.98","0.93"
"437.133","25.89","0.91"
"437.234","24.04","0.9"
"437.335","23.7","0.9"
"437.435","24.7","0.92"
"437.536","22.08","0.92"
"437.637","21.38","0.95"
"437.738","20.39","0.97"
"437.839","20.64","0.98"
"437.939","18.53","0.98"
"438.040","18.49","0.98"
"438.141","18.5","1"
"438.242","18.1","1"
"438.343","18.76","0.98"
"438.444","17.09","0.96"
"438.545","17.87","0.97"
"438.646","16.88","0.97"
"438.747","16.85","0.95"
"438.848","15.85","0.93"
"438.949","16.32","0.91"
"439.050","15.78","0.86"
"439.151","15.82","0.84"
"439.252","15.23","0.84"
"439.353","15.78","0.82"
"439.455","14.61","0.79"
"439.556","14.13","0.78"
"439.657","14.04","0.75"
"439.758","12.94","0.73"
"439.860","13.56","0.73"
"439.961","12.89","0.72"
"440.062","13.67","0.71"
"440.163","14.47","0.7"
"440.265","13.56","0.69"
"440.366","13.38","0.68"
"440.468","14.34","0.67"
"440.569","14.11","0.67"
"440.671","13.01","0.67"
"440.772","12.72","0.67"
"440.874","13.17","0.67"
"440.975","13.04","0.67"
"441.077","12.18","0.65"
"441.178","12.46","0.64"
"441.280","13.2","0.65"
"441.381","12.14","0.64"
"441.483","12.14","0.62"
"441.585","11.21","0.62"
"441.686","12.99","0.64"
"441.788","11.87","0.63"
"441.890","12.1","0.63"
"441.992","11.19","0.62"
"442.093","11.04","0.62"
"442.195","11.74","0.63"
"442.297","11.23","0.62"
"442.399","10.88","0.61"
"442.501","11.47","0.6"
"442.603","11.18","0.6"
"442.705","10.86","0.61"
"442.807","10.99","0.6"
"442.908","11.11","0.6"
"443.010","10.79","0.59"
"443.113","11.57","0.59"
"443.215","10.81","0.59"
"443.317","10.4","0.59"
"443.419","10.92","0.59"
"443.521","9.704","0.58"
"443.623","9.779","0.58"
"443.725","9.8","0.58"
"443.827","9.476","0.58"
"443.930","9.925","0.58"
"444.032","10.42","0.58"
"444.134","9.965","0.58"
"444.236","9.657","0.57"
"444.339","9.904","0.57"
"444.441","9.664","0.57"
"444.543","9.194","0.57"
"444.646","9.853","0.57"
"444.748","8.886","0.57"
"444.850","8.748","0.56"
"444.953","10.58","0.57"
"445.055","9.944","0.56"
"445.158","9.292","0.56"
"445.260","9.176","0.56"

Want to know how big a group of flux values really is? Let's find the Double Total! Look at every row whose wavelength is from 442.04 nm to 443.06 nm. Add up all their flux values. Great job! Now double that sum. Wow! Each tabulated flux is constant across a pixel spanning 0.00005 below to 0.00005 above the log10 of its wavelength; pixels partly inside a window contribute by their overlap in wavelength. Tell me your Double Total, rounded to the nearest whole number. 223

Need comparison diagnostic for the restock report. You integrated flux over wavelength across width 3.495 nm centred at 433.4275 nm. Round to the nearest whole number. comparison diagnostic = 67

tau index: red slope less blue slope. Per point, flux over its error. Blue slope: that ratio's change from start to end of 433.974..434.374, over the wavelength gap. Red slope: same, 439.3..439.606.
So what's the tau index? -9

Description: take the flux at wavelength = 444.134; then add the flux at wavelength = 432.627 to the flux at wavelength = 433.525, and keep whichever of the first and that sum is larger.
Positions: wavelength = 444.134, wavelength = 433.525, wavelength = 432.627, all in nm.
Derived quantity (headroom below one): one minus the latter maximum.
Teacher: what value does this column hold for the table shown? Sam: -28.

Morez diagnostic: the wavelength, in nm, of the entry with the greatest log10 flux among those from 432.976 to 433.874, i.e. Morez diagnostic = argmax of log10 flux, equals 433.824 nm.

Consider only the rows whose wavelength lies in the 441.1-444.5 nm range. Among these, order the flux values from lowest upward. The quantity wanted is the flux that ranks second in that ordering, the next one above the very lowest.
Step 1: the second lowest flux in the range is 9.657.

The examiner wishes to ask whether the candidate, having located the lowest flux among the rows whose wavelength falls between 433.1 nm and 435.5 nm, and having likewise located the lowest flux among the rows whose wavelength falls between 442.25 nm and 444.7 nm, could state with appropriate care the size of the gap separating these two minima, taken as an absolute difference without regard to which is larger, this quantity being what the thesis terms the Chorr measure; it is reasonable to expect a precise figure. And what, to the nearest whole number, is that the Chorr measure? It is 5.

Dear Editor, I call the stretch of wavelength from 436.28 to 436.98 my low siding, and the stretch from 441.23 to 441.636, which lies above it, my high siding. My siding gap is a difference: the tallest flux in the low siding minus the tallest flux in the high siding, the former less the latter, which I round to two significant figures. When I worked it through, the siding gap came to 20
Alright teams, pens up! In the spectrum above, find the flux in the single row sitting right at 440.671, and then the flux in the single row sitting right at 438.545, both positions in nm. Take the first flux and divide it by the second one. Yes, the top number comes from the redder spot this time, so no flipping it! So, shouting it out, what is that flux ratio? 0.7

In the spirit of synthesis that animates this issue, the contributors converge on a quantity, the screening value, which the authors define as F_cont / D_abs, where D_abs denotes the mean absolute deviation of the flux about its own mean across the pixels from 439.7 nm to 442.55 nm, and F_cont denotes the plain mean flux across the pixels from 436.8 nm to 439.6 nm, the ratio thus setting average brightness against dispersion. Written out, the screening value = 23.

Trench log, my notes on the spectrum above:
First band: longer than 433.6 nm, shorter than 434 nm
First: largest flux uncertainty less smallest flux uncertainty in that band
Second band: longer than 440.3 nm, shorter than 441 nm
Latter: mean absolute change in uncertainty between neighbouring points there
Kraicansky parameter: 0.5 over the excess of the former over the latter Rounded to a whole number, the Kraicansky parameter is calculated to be 13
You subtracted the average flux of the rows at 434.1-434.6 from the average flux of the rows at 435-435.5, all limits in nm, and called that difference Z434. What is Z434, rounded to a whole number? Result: 12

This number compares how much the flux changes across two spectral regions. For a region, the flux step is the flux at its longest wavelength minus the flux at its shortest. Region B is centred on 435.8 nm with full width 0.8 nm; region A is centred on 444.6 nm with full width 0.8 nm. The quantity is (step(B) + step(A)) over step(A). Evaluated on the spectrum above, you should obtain -2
